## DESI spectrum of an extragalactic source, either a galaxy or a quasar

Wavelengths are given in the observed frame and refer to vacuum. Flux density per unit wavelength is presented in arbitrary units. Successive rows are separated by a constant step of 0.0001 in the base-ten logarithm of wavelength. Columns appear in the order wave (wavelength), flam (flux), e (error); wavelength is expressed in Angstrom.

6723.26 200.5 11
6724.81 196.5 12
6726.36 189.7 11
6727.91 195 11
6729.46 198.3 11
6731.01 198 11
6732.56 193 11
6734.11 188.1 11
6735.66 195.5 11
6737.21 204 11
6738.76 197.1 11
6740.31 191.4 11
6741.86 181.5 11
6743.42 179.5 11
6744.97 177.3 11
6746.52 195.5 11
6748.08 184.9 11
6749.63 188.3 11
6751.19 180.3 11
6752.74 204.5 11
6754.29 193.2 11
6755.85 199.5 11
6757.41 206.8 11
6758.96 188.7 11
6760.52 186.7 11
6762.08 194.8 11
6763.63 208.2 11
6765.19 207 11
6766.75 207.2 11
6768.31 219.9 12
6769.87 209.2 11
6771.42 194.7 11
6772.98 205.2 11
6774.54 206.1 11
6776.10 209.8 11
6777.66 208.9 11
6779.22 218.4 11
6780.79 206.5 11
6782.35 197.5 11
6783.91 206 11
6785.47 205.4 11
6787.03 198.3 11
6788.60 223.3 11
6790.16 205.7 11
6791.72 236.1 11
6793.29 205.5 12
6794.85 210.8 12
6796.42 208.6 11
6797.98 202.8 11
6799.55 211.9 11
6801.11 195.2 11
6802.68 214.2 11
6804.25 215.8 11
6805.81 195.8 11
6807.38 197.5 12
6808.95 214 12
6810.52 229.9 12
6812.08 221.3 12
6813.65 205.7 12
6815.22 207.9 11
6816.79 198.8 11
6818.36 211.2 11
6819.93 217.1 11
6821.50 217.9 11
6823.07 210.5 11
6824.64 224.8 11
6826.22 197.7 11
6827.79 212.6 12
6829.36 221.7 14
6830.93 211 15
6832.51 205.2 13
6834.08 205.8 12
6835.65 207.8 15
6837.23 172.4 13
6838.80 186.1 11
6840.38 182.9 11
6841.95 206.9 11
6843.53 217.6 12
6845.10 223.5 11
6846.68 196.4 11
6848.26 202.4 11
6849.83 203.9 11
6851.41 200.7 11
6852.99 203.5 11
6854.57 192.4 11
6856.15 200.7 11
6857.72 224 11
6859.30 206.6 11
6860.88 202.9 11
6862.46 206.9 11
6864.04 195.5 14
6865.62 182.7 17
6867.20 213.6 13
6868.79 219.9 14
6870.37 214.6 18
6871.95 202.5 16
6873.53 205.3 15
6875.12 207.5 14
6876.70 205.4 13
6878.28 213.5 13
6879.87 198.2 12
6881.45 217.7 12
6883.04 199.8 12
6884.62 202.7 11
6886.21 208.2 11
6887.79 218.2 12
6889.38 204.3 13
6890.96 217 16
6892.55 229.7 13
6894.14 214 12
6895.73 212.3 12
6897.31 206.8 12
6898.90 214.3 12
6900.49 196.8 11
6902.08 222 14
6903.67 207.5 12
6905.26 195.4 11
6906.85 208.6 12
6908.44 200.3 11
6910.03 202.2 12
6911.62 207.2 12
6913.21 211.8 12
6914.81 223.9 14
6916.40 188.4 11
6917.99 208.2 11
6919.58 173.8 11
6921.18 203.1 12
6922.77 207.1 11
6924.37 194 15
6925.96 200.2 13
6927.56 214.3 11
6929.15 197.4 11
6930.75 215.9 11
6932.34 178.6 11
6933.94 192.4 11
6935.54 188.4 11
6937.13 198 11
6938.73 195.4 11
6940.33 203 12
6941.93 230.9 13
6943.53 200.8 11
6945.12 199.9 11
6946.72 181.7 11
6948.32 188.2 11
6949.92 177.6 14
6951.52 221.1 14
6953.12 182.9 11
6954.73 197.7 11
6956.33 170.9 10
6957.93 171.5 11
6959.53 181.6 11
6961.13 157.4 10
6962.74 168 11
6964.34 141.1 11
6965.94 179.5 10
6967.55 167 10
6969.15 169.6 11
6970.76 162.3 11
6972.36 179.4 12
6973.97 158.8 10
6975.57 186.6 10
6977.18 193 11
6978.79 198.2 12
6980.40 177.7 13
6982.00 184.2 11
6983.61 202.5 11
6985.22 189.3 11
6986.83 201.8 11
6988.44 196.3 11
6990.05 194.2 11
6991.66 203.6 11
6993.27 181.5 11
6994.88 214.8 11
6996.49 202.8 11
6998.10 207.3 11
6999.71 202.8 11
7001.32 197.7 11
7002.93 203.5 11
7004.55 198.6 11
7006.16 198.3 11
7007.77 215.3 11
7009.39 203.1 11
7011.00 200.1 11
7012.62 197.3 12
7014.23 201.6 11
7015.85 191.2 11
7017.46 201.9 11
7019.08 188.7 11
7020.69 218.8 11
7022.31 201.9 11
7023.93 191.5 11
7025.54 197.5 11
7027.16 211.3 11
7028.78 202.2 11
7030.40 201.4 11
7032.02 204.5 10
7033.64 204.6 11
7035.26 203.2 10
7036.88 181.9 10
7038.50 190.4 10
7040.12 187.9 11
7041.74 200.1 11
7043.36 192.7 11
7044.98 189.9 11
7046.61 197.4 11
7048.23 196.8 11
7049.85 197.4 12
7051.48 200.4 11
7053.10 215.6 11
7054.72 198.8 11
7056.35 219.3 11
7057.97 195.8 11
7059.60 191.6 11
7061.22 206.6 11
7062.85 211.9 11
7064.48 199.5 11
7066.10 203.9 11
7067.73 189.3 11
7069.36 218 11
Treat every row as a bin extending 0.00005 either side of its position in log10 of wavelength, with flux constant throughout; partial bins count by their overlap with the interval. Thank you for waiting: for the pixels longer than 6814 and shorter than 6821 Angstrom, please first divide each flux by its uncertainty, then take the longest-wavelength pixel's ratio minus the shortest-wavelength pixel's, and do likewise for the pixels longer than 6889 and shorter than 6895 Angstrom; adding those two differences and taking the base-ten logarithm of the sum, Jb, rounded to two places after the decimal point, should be 0.47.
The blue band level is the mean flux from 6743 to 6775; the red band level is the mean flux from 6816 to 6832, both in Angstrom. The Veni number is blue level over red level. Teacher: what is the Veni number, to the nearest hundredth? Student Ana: 0.93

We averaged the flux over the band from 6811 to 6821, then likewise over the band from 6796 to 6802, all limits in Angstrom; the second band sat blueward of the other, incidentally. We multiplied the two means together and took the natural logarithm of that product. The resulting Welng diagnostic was 10.7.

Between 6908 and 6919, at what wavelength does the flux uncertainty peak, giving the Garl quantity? 6914.81 Angstrom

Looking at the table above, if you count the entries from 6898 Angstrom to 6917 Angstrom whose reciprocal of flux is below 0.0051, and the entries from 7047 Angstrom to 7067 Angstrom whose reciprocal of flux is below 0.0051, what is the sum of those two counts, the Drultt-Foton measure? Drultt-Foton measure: 20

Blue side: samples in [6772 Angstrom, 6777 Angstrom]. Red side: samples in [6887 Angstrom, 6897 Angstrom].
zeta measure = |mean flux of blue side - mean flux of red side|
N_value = 9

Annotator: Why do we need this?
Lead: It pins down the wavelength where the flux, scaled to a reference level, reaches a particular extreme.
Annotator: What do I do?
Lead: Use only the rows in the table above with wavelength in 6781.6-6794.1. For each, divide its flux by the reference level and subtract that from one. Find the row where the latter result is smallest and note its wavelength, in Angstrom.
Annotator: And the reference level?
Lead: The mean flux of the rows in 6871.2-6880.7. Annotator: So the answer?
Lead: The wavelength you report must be 6791.72 Angstrom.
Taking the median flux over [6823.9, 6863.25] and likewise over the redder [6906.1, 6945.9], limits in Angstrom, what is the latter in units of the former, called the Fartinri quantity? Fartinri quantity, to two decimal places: 0.98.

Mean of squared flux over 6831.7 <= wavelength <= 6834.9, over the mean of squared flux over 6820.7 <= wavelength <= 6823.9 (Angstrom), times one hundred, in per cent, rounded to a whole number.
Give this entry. 92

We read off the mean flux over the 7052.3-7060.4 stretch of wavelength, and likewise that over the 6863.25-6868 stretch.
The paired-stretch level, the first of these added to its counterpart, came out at 401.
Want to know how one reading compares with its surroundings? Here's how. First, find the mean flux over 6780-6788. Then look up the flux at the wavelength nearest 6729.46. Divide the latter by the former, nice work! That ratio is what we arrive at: 0.98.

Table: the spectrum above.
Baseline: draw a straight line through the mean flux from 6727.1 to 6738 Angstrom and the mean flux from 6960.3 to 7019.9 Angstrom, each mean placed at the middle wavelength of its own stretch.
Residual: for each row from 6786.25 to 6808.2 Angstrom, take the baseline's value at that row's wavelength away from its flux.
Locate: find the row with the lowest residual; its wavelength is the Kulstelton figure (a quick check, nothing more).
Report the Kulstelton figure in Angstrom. 6801.11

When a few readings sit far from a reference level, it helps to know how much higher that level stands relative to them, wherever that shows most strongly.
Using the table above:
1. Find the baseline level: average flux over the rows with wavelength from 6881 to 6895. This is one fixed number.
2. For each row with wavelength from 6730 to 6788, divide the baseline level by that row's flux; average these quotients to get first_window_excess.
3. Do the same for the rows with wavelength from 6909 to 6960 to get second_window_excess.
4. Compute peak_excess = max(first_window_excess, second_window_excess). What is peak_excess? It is 1.08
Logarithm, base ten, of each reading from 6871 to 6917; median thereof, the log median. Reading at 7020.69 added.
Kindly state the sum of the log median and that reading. 221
